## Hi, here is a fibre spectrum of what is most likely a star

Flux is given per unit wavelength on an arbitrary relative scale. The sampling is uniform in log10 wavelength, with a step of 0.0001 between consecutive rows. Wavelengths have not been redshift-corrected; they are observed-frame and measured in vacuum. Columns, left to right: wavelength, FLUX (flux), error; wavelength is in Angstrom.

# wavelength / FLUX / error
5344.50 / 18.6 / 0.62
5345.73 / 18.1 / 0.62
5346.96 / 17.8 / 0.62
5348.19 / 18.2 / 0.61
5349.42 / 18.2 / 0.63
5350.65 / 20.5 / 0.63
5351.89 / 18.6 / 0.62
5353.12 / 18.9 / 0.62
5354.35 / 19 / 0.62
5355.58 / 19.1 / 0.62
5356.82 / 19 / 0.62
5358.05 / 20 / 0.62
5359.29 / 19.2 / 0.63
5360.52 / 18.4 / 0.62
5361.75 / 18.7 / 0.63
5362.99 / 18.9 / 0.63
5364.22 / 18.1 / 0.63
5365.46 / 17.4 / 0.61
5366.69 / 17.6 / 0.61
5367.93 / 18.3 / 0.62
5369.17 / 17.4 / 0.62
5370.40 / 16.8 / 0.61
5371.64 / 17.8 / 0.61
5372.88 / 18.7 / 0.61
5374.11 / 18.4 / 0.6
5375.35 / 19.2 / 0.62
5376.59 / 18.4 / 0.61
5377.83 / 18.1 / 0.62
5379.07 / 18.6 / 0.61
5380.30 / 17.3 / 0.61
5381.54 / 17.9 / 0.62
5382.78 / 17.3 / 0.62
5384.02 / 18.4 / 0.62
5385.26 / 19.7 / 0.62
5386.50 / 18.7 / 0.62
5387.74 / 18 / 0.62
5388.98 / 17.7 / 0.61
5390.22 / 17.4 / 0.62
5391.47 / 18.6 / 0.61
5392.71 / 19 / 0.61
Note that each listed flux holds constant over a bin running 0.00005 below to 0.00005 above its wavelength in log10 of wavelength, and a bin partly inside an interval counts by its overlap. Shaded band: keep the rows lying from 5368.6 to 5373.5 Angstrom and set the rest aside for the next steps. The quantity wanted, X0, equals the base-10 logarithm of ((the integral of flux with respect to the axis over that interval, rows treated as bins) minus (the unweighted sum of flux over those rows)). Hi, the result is 1.21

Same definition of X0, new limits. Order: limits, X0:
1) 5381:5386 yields 1.26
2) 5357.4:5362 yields 1.07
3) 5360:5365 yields 1.26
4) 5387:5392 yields 1.25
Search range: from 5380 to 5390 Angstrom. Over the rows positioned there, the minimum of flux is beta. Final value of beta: 17.3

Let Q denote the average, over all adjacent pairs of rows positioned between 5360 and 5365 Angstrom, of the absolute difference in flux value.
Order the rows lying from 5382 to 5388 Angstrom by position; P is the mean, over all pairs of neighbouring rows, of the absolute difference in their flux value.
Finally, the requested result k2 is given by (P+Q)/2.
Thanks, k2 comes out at 0.73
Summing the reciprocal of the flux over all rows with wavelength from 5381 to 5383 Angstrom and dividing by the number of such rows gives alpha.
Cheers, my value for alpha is 0.0568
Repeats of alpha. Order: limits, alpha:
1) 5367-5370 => 0.0561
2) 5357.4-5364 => 0.0526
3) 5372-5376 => 0.0533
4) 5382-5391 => 0.0551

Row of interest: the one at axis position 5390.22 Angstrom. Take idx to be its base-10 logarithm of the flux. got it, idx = 1.24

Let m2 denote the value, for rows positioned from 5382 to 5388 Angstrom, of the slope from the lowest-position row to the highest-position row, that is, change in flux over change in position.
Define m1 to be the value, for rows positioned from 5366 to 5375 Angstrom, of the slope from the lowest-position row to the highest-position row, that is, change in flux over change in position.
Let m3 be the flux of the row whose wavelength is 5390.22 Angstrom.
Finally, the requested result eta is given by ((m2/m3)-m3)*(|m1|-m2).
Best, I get 1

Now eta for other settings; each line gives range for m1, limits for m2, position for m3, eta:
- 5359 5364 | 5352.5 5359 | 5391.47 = 3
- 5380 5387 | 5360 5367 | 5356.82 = -7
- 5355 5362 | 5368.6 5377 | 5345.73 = 1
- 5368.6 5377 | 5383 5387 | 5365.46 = 0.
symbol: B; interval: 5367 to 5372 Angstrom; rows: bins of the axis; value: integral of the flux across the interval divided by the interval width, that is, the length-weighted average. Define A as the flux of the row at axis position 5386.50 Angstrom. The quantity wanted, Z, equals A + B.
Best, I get 36.2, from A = 18.7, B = 17.5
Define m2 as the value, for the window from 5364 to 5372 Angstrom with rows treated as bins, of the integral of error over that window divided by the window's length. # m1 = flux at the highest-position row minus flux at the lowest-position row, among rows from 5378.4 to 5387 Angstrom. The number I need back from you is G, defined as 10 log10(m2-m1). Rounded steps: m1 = 0.1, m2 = 0.615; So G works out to -2.9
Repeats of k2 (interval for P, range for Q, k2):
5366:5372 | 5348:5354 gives 0.96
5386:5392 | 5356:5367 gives 0.61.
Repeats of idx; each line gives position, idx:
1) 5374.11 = 1.26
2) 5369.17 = 1.24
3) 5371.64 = 1.25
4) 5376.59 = 1.26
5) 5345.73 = 1.26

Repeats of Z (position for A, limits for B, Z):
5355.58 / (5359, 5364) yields 37.8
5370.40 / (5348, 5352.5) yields 35.7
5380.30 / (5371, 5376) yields 35.8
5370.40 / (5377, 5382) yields 34.8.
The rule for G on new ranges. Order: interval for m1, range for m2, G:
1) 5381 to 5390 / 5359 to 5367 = -0.8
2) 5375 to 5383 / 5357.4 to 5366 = 4.0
